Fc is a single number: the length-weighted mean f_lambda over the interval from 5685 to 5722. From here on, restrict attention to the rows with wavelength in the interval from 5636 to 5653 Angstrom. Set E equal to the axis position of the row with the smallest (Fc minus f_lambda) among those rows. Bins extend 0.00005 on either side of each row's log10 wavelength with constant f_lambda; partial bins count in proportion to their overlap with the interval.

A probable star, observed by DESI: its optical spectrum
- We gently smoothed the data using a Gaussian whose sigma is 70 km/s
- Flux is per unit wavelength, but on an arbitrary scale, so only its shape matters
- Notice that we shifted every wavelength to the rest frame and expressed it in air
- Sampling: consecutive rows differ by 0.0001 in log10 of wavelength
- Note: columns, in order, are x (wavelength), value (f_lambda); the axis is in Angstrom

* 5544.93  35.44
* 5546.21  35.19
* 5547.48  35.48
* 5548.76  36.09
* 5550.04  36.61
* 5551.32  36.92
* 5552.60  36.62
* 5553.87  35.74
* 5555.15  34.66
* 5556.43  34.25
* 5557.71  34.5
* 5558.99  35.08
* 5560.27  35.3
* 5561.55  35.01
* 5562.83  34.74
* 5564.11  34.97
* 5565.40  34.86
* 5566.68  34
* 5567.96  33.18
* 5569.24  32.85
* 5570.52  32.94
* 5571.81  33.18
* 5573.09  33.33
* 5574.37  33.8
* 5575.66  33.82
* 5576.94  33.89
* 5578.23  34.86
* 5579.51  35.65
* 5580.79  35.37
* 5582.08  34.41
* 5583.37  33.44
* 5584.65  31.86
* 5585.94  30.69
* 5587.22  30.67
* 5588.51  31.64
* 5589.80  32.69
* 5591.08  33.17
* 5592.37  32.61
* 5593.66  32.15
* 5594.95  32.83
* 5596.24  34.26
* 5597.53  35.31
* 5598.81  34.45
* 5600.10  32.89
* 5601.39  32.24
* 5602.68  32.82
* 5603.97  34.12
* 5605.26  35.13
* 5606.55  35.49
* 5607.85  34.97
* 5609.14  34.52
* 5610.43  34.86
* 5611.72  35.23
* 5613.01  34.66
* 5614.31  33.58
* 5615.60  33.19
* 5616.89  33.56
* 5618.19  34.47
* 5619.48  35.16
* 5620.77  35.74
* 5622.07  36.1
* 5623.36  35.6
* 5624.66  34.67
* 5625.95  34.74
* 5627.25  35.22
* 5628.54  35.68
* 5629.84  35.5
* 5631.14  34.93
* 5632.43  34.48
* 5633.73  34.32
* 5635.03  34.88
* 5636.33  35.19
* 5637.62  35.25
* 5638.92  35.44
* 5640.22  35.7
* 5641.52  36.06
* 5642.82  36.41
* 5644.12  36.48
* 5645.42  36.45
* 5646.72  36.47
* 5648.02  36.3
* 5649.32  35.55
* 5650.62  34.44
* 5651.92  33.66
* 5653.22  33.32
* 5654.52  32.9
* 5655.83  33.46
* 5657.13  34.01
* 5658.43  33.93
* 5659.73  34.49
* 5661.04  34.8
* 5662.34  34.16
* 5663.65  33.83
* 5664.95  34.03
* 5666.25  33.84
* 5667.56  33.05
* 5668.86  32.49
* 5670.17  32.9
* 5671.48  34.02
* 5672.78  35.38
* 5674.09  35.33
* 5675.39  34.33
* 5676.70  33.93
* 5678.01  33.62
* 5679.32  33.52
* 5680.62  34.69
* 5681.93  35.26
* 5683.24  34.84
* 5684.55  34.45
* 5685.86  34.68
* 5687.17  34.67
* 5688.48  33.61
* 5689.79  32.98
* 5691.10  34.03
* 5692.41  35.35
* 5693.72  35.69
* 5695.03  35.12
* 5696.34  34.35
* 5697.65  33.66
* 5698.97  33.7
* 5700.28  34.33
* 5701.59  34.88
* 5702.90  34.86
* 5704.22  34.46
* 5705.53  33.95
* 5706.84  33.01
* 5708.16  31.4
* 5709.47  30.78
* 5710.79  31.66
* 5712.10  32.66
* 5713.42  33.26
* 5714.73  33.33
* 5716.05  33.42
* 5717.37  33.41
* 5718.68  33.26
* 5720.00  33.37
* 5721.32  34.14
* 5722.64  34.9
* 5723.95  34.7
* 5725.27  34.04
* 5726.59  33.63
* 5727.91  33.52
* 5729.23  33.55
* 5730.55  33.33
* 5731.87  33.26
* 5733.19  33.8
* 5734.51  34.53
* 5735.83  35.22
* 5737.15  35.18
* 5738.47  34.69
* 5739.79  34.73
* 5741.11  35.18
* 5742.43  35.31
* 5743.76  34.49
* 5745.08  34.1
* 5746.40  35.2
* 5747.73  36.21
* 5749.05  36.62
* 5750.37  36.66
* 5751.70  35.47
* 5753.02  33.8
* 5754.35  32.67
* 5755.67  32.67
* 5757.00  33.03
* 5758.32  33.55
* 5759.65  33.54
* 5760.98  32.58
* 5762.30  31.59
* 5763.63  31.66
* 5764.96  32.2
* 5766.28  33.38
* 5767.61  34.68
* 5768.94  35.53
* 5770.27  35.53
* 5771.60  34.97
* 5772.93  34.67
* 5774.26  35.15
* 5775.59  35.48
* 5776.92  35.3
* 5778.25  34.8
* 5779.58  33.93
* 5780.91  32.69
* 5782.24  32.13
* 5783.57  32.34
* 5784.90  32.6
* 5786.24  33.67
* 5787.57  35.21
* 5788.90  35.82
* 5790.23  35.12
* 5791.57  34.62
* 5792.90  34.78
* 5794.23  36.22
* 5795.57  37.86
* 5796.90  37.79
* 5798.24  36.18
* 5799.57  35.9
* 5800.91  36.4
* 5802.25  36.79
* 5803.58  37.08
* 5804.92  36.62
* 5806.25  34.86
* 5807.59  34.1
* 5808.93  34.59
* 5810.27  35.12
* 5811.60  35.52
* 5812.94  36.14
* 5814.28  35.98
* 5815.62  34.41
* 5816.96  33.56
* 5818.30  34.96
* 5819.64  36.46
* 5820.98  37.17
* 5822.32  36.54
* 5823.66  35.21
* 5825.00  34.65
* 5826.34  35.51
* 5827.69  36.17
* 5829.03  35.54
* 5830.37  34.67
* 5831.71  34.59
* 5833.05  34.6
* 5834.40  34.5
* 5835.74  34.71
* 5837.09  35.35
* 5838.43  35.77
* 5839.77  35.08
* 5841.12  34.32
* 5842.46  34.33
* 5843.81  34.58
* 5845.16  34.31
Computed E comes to 5644.12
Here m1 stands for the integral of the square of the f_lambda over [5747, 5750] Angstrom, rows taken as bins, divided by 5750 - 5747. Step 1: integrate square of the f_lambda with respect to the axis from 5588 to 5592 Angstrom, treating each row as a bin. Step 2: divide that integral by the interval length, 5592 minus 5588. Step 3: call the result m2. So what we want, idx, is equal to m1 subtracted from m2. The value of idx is -267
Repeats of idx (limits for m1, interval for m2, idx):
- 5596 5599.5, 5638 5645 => 89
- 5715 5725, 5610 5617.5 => 21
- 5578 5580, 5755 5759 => -154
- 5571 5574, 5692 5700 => 90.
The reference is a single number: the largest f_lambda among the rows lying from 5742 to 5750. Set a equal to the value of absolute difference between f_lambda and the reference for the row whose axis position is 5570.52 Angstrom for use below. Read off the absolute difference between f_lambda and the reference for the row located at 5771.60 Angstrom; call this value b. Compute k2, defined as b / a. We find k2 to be 0.4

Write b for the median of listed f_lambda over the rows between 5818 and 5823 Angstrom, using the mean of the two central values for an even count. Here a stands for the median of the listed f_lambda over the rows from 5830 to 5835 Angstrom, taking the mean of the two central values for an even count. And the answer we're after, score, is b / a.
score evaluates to 1.06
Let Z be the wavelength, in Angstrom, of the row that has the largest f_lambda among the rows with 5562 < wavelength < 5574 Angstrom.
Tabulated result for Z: 5564.11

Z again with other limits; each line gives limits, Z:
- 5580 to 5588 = 5580.79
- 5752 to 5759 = 5753.02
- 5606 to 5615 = 5606.55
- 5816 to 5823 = 5820.98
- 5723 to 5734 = 5723.95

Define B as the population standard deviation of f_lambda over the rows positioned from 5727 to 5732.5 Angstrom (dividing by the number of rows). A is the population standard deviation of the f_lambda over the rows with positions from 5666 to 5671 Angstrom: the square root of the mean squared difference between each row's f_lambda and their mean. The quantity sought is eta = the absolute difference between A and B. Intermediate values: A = 0.5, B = 0.12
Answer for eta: 0.37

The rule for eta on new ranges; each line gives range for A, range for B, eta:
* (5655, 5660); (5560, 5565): 0.17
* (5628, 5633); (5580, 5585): 0.82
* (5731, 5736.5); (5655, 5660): 0.38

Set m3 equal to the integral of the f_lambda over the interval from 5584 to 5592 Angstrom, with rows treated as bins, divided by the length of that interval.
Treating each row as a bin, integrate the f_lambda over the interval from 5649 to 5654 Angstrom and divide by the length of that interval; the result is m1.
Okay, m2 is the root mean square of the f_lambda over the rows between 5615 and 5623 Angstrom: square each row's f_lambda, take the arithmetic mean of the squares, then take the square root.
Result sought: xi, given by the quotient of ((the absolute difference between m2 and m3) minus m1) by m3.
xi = -0.98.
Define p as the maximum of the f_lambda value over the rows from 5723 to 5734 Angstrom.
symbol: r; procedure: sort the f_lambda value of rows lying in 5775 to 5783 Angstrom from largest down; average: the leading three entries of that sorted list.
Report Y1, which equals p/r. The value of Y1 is 0.99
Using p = 34.7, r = 35.2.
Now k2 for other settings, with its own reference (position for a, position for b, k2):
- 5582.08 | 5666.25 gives 1.3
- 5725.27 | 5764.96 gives 1.7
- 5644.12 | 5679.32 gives 22.1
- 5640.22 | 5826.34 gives 1.2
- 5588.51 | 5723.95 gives 0.4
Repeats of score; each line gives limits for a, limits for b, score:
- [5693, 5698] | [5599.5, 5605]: 0.95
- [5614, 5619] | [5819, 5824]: 1.09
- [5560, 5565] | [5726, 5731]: 0.96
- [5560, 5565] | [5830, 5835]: 0.99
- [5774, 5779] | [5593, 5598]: 0.95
